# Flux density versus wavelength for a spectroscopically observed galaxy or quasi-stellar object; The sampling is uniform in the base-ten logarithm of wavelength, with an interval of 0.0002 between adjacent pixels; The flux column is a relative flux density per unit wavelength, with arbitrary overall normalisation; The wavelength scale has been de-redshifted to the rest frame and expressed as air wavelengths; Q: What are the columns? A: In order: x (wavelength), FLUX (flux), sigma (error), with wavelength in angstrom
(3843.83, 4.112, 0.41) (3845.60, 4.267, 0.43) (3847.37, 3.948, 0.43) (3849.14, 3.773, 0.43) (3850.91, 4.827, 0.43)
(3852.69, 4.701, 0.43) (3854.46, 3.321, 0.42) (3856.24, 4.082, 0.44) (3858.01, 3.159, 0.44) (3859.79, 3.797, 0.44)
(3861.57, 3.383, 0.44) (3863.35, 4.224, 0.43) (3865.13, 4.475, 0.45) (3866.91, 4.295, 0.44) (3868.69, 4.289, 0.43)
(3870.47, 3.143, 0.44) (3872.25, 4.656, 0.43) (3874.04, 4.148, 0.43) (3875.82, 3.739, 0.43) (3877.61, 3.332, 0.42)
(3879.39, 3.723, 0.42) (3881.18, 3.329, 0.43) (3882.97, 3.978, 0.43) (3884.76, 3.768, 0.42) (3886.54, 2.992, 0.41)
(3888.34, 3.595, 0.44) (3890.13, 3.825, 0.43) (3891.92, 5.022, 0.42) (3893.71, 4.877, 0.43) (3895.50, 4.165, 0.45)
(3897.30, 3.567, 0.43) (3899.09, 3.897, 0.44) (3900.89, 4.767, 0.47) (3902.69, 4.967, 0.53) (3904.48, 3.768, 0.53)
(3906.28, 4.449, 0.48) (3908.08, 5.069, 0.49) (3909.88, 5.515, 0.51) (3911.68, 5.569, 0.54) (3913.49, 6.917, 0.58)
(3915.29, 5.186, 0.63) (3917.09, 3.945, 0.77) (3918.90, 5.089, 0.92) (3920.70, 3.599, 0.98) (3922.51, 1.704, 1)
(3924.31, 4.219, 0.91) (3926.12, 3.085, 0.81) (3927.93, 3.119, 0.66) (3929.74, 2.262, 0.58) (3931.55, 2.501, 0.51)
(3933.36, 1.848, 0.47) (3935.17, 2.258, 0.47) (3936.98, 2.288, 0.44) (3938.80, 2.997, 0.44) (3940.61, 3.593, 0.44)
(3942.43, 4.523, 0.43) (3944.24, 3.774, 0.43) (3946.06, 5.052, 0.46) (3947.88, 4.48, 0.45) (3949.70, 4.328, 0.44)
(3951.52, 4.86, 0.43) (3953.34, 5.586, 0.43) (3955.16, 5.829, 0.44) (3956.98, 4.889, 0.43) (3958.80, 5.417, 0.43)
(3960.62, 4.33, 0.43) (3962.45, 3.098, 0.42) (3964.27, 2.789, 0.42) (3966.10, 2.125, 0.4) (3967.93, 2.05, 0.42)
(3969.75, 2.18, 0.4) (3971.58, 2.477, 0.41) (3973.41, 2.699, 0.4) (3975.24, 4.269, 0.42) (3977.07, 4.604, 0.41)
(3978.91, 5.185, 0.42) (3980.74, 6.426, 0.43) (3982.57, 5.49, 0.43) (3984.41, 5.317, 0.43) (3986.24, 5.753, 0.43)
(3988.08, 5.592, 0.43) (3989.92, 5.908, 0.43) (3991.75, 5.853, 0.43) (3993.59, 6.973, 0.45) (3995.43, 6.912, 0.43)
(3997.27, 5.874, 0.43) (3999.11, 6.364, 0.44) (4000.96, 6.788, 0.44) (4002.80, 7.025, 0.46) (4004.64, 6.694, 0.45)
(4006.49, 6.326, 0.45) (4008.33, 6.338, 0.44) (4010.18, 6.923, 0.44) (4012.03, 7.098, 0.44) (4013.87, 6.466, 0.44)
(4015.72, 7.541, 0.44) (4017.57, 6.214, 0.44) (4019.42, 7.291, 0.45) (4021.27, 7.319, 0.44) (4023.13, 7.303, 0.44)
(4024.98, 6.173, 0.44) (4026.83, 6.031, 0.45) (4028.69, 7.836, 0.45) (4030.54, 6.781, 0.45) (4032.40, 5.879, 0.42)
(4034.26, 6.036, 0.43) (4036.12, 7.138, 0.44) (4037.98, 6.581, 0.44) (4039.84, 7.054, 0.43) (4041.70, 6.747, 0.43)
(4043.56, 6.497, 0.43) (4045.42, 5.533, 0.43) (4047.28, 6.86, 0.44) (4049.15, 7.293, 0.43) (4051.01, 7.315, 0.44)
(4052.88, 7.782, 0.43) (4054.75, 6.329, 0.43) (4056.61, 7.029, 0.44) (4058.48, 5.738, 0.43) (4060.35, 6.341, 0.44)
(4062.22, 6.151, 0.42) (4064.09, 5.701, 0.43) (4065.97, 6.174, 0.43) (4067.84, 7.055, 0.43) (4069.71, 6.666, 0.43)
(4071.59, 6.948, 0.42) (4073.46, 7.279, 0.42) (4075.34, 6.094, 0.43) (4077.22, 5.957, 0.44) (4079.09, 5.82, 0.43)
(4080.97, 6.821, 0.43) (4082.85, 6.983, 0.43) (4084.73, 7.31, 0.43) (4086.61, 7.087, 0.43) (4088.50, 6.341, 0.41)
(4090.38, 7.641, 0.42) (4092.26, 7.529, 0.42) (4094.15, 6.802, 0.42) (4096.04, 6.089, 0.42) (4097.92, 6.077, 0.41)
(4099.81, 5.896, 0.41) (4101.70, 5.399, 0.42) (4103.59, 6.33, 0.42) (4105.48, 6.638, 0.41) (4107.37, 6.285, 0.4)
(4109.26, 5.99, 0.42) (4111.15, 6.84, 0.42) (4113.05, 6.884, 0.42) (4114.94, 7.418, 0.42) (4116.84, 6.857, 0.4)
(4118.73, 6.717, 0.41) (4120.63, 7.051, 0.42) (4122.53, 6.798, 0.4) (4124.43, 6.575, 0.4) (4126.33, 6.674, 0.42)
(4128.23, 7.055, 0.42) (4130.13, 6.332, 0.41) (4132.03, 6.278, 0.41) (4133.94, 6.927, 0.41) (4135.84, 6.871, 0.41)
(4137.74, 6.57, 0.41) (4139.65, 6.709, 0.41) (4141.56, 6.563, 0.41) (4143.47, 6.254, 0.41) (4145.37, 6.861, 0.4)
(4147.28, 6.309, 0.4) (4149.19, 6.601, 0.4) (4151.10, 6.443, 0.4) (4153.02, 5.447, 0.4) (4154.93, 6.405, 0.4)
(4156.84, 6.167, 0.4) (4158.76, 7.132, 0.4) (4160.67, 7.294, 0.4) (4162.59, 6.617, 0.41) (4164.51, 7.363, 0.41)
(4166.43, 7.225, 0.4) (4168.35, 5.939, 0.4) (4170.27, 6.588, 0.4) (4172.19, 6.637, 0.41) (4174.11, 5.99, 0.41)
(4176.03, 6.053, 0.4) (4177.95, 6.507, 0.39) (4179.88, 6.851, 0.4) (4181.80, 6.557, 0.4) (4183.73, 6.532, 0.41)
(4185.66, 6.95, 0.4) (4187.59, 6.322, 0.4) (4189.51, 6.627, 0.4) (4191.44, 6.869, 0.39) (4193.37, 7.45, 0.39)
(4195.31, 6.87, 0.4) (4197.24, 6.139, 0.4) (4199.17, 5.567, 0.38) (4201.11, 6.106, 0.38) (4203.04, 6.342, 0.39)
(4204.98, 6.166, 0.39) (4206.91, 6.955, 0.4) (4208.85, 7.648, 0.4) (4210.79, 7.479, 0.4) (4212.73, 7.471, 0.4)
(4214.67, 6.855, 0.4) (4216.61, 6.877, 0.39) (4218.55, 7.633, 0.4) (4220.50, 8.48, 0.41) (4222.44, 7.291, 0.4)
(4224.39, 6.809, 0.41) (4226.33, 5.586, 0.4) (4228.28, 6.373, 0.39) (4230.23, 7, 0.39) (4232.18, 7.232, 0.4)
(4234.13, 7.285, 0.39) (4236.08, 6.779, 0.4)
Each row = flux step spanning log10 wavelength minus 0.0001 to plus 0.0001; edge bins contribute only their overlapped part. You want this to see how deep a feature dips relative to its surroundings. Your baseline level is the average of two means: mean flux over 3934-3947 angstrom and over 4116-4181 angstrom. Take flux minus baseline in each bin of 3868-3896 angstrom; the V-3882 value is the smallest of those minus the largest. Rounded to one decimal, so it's -2.0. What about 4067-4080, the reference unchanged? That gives -1.5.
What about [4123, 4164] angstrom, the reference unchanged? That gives -1.8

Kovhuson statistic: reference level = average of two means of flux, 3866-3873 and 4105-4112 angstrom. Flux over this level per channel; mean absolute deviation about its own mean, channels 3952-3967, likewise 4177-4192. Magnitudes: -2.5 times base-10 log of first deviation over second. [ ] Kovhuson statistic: -2.1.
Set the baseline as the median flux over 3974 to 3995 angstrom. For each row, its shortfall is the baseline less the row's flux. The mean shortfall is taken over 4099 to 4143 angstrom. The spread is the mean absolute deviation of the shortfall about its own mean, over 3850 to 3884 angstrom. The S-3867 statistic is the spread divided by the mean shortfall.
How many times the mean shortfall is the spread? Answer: -0.46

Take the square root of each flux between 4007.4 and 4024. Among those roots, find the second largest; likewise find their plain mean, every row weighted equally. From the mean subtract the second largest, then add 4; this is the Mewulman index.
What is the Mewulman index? 3.93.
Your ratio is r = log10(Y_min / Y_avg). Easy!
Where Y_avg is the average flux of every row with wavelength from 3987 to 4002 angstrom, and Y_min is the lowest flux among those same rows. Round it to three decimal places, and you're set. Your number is -0.051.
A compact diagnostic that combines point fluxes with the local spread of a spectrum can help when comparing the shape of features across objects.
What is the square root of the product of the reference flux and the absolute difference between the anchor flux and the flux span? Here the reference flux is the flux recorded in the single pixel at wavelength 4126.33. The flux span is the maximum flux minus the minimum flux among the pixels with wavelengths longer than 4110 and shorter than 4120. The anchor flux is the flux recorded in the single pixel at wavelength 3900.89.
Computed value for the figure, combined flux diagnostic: 5.2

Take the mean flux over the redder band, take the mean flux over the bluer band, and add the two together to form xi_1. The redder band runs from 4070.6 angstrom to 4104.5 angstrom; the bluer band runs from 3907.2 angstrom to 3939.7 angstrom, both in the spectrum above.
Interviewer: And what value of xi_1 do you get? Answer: 10.3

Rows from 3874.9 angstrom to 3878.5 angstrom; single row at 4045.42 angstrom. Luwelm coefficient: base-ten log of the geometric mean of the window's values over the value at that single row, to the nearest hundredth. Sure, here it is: -0.20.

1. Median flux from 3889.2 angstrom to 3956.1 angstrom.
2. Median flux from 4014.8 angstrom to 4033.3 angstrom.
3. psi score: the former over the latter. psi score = 0.60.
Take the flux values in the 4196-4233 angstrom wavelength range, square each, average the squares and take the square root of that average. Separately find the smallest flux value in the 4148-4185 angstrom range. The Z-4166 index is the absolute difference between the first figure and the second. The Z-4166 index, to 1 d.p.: 1.4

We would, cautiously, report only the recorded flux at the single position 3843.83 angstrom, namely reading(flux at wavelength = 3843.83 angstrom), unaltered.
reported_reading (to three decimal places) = 4.112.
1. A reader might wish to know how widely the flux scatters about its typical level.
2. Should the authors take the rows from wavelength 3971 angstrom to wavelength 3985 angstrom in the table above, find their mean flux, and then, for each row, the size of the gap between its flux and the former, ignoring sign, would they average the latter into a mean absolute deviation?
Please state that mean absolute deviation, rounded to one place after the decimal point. 1.1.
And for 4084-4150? 0.4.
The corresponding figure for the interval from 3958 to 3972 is 0.9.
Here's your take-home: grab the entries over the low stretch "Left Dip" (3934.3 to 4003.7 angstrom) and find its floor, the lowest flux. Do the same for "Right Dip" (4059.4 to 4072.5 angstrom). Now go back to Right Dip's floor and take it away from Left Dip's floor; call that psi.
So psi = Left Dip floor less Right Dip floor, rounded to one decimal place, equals -3.7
